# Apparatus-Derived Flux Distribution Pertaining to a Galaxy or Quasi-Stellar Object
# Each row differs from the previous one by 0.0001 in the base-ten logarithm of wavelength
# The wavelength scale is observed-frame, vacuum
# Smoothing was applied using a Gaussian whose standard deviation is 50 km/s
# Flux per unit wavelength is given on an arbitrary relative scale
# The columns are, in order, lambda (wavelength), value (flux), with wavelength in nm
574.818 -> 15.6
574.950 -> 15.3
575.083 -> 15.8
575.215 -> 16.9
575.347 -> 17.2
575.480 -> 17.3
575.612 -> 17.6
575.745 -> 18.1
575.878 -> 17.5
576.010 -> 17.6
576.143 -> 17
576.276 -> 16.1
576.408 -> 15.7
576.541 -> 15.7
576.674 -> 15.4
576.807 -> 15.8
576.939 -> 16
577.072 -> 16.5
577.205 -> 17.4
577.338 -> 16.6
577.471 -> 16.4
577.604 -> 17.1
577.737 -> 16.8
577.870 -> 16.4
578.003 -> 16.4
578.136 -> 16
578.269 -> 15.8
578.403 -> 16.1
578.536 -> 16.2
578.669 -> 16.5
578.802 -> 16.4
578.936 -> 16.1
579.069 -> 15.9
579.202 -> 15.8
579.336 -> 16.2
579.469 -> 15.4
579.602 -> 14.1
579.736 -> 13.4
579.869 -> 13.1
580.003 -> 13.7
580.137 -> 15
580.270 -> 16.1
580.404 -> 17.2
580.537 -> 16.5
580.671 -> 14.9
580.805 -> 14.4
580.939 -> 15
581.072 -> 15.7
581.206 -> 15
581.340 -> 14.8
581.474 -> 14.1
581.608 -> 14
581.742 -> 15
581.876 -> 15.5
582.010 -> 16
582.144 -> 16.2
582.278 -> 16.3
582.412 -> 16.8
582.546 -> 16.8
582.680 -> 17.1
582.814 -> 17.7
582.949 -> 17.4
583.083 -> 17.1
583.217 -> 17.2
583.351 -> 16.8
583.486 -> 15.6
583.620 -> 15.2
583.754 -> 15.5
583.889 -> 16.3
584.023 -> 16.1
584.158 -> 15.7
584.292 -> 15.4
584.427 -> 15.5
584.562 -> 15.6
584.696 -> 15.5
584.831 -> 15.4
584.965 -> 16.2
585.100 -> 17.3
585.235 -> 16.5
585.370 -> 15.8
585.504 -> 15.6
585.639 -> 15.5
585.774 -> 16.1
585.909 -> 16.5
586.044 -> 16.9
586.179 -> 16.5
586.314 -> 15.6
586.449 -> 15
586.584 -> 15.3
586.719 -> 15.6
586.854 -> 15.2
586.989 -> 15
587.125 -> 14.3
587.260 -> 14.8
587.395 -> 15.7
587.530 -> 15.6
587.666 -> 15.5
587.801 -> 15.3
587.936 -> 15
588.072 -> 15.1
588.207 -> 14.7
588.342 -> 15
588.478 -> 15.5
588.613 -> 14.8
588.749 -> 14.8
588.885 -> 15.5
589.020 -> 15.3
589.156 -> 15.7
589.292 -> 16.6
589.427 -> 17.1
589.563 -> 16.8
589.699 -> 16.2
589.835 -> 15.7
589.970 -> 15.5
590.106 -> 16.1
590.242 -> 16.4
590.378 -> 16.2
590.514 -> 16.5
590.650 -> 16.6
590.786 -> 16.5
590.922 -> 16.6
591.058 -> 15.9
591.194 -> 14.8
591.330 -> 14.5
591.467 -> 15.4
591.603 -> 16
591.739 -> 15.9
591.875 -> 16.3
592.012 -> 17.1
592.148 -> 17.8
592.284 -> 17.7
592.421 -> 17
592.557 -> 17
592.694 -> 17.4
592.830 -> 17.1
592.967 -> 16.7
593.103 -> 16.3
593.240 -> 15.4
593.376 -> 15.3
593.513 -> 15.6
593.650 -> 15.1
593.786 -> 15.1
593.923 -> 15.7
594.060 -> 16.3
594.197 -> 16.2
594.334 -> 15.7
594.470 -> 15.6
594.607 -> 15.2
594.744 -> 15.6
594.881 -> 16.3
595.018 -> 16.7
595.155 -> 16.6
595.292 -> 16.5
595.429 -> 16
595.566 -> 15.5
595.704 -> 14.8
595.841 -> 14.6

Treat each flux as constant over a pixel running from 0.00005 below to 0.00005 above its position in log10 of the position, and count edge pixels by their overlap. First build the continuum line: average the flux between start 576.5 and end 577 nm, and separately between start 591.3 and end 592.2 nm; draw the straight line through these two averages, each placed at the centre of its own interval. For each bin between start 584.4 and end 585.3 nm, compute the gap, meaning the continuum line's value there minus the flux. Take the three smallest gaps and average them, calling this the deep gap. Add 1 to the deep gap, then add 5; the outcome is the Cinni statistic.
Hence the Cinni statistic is 5.3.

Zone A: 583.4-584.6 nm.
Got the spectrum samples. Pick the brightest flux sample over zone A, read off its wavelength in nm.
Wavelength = 583.889 nm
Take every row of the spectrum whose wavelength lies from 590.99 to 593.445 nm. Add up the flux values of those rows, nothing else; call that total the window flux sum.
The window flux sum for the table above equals 294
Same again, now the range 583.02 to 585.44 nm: 289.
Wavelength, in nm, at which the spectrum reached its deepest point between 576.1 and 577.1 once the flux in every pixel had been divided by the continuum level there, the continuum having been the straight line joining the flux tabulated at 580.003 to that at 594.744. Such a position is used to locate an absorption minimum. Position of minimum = 576.674 nm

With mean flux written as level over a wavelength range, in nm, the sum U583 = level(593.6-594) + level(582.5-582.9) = 32.5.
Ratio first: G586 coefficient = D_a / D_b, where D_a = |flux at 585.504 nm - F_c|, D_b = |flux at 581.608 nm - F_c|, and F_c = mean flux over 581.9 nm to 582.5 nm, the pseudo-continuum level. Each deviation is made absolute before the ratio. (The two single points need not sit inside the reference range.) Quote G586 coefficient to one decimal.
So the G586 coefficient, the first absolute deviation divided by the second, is 0.3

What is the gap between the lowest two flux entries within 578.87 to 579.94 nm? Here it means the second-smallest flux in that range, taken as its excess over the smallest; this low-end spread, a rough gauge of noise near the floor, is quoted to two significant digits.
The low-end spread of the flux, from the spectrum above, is 0.30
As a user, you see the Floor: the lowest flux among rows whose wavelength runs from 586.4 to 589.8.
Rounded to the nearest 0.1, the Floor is 14.3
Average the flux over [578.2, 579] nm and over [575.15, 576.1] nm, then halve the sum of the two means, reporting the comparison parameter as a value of 16.8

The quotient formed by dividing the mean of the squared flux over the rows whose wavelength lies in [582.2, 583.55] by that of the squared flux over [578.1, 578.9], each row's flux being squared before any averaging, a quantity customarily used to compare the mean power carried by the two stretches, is 1.091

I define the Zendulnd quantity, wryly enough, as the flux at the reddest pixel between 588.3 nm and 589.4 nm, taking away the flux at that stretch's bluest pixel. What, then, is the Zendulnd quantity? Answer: 1.6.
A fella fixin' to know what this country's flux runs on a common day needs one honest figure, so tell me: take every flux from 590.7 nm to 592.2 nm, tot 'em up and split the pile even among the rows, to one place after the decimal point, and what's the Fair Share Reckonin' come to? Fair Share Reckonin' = 16.1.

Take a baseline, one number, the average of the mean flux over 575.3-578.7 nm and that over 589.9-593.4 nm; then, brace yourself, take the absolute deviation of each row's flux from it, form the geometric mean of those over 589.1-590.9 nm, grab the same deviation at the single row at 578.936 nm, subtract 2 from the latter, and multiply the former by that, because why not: -0.39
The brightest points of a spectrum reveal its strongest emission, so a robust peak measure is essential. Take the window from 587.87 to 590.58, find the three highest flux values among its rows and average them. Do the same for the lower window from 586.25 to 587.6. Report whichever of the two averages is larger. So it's 16.8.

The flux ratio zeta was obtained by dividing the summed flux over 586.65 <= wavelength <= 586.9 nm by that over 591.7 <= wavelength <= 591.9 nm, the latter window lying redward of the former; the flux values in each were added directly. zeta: 0.96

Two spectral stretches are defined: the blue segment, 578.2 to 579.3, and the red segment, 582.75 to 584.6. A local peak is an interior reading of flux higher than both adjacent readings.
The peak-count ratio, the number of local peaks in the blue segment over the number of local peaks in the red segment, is 0.50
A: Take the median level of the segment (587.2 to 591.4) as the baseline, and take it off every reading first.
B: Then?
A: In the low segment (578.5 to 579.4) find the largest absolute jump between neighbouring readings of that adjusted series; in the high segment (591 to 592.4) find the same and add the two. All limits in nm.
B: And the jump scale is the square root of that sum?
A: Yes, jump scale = 1.22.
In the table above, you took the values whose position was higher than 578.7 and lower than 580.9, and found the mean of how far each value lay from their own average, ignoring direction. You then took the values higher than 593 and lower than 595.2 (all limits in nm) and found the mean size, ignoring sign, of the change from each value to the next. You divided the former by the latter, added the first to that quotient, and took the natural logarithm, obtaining 1.3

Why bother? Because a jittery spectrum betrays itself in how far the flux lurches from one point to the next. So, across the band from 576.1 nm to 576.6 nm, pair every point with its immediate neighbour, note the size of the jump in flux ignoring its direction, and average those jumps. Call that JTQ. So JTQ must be 0.43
